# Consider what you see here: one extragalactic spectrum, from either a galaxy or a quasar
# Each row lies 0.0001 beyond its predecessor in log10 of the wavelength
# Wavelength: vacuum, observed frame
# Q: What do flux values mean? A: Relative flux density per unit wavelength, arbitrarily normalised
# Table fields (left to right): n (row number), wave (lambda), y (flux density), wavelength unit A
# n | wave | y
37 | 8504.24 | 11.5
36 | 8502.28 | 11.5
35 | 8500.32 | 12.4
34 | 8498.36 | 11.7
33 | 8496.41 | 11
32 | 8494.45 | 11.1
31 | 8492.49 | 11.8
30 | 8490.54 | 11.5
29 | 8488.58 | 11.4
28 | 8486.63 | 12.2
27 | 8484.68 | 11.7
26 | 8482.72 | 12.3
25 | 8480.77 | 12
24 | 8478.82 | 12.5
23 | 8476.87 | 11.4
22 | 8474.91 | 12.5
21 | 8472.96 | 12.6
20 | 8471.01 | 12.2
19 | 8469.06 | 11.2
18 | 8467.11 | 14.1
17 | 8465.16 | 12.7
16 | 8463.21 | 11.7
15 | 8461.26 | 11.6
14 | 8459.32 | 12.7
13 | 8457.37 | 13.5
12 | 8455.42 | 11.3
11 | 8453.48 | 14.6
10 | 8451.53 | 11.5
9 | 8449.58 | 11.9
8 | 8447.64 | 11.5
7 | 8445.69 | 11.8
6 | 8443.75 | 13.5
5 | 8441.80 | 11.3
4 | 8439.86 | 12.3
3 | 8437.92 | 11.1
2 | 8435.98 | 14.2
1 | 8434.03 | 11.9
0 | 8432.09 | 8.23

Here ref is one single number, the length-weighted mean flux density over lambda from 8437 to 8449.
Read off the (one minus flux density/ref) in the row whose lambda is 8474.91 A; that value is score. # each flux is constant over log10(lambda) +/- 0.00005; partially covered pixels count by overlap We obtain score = -0.05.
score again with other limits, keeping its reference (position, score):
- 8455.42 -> 0.05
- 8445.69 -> 0.01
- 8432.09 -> 0.31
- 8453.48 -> -0.22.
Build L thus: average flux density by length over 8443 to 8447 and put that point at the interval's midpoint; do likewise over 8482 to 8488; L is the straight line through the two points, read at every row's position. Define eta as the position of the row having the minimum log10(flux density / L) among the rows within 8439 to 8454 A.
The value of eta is 8441.80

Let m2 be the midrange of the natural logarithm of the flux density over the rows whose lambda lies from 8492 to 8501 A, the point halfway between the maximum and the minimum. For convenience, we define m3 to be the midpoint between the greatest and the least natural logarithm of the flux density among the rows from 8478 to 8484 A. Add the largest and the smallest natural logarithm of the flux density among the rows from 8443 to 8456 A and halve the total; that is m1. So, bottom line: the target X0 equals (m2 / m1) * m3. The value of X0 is 2.41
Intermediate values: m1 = 2.55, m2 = 2.46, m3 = 2.51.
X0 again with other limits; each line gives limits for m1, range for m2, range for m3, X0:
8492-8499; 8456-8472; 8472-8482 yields 2.58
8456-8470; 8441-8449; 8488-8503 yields 2.44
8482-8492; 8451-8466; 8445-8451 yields 2.54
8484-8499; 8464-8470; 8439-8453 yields 2.60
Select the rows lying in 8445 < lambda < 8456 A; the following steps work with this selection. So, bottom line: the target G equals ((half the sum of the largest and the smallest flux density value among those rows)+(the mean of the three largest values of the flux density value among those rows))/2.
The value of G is 12.9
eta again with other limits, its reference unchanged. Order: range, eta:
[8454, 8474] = 8455.42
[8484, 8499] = 8496.41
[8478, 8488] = 8484.68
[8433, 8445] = 8437.92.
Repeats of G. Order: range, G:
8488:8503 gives 11.8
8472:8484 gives 12.3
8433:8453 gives 13.0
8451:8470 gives 13.5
